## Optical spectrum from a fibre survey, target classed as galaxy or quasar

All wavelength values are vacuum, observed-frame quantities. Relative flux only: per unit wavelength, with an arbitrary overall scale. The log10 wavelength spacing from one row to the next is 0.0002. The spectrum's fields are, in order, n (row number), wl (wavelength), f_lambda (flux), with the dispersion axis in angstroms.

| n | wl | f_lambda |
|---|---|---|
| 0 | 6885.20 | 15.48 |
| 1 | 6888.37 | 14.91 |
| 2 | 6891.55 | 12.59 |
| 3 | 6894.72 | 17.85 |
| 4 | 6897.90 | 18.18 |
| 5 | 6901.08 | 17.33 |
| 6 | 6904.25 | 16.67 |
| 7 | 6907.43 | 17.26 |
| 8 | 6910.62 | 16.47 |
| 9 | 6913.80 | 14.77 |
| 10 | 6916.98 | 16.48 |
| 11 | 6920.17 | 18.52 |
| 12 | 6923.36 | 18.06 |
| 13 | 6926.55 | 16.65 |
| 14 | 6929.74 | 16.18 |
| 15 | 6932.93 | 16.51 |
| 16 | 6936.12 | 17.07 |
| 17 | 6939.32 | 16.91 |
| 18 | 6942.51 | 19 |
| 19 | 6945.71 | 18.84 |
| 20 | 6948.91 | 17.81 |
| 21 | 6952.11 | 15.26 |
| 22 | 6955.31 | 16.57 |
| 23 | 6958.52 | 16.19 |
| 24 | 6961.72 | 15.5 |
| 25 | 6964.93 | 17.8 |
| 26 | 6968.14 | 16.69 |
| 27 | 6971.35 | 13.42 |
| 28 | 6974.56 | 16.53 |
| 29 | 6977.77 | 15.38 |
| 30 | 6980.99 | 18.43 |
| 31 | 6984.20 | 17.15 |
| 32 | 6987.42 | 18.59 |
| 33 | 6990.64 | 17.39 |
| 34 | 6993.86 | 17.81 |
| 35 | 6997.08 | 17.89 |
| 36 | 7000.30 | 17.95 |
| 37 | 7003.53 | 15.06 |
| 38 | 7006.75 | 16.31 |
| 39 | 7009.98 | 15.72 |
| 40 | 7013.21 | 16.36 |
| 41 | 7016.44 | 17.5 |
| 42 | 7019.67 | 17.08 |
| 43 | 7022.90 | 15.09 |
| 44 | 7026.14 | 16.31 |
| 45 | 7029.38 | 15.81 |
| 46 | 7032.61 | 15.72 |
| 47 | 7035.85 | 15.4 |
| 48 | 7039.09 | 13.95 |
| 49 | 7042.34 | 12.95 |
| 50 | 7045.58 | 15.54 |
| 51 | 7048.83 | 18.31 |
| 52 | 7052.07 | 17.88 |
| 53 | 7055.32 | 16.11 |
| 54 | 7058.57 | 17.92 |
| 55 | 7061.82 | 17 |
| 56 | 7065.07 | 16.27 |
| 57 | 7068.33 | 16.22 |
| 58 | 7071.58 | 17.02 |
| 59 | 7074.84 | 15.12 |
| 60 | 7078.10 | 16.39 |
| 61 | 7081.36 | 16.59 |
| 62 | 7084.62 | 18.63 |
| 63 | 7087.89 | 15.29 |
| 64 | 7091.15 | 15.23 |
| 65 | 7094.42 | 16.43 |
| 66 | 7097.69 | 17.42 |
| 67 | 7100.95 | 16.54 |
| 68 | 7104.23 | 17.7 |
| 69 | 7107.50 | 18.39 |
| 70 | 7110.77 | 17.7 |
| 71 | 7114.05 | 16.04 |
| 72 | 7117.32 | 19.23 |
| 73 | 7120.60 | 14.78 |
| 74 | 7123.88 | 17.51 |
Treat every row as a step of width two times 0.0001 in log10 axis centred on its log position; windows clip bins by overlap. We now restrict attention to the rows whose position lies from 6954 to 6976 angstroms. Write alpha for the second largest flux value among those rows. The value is 16.69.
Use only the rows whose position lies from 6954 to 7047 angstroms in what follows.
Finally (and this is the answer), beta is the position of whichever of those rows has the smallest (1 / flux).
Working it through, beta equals 6987.42 angstroms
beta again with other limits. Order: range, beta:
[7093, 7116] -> 7107.50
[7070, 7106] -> 7084.62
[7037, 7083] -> 7048.83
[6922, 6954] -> 6942.51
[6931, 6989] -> 6942.51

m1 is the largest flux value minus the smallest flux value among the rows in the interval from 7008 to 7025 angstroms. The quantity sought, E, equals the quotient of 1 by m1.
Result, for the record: 0.41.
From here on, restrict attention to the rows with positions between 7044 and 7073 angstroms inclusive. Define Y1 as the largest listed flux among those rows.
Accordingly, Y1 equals 18.31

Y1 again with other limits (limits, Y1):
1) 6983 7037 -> 18.59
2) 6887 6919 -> 18.18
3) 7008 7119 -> 19.23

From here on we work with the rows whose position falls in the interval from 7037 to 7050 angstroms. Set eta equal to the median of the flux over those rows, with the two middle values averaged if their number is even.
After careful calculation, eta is 14.7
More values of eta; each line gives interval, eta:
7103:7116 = 17.7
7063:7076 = 16.2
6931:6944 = 17.0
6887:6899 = 16.4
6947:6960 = 16.4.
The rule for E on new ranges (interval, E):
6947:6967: 0.39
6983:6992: 0.69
